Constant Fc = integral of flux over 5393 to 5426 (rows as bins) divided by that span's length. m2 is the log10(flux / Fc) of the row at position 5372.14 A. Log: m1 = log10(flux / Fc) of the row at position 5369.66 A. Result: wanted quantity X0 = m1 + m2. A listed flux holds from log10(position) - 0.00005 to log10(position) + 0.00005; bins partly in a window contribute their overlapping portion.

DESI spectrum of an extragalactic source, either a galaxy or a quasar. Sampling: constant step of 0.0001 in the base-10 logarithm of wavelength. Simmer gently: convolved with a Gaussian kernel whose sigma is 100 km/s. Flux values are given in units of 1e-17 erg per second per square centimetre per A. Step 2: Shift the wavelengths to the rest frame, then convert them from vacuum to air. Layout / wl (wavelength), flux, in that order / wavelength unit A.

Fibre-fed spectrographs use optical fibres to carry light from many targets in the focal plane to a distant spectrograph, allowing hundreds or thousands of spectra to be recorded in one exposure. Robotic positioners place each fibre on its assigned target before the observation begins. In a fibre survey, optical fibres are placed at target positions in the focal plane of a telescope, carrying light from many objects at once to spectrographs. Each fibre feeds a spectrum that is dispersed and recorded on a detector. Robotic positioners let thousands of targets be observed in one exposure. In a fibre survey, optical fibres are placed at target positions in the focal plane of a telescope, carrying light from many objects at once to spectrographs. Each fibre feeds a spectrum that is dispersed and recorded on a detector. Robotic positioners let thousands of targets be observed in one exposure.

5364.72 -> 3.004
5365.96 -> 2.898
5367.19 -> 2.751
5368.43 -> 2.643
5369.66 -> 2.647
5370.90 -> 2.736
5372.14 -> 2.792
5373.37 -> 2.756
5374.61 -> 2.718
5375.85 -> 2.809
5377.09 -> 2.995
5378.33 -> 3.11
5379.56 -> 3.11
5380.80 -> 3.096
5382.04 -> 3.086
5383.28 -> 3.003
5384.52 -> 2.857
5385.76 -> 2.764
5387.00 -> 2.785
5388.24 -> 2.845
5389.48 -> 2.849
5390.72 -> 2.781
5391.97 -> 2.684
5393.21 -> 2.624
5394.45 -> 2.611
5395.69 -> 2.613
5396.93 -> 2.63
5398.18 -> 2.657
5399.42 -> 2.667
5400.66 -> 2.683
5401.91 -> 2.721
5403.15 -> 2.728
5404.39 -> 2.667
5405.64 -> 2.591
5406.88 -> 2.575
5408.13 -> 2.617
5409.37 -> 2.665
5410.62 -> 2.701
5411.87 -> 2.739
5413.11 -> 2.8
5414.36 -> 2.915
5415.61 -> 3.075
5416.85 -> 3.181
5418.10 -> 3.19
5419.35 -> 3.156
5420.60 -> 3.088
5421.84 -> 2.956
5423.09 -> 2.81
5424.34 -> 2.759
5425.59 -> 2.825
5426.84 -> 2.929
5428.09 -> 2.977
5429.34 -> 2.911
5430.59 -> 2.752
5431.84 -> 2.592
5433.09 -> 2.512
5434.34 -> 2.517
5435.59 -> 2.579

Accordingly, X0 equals -0.022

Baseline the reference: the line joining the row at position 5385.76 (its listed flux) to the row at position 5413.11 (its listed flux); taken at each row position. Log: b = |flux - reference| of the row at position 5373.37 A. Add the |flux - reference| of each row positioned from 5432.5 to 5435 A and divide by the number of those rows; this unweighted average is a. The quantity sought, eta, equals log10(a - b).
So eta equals -0.5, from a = 0.31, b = 0.01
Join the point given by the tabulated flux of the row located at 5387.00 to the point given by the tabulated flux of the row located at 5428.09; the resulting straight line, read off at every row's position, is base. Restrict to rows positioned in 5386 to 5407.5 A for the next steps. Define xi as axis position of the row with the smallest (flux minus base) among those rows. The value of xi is 5406.88 A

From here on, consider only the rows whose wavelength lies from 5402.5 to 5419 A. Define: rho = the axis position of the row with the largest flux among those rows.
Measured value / 5418.10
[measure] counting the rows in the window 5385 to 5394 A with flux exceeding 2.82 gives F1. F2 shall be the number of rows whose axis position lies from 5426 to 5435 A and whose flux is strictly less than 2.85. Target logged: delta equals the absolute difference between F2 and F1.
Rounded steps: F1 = 2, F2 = 4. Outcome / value 2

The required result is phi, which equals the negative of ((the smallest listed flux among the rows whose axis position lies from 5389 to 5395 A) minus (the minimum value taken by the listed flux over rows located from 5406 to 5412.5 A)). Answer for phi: -0.04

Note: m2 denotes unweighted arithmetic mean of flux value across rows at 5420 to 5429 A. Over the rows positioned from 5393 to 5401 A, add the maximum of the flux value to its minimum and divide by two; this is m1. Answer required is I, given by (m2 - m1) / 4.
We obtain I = 0.065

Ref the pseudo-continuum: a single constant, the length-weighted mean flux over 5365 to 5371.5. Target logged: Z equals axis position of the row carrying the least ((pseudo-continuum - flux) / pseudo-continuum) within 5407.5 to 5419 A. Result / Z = 5418.10 A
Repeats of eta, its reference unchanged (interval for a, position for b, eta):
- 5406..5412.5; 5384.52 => -1.4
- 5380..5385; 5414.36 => -0.9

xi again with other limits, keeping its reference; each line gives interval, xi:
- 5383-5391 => 5390.72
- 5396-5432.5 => 5431.84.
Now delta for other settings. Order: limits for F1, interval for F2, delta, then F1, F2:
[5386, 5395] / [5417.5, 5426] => 1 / 2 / 3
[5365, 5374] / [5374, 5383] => 1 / 1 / 2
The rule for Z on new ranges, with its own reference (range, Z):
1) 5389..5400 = 5389.48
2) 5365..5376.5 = 5365.96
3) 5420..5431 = 5420.60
